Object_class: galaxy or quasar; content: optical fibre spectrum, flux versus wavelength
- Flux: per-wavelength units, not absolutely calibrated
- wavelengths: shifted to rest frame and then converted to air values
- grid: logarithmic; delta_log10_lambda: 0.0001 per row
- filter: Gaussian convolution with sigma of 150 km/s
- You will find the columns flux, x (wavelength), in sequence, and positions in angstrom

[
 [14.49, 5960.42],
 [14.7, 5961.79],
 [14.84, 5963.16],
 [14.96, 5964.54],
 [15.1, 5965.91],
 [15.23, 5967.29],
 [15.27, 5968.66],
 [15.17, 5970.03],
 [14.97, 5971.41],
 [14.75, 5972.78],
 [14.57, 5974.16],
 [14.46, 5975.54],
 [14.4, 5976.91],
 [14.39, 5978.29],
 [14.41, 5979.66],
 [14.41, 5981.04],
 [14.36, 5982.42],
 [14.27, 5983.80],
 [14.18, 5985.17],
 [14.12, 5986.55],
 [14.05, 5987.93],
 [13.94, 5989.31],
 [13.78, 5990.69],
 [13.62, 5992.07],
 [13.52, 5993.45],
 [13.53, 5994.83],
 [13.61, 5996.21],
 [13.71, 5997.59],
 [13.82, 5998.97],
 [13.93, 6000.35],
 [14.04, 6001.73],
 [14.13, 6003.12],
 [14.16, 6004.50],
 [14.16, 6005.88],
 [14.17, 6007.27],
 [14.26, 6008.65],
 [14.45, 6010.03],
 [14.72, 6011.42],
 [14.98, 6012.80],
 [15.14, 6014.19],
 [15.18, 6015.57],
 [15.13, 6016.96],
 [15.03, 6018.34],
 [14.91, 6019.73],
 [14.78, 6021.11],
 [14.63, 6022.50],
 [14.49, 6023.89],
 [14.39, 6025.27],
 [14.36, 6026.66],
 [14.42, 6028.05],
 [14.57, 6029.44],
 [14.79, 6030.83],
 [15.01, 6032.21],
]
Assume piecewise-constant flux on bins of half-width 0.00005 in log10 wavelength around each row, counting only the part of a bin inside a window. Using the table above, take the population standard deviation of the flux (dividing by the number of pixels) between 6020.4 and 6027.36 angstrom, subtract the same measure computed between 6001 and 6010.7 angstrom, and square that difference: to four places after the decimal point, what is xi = 0.0013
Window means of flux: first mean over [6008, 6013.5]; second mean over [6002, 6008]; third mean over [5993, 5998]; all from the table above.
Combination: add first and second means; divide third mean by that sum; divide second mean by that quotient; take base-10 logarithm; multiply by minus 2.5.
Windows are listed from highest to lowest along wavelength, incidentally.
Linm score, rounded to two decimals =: -3.69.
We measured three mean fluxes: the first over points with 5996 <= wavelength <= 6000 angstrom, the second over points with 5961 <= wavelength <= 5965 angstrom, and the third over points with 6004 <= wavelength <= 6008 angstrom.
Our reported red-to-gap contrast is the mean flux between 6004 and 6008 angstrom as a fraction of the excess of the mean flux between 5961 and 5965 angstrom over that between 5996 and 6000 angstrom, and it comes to 13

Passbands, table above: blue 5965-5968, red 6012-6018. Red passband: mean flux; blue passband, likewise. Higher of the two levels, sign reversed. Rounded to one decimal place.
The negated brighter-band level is -15.2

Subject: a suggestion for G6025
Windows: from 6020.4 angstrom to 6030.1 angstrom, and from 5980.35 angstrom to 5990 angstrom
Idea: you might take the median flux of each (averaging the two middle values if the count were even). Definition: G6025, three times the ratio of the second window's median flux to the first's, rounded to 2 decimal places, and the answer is 2.94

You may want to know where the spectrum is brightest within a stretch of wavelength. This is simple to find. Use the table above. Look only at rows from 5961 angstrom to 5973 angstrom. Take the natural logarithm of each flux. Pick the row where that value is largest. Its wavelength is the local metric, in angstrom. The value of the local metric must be 5968.66 angstrom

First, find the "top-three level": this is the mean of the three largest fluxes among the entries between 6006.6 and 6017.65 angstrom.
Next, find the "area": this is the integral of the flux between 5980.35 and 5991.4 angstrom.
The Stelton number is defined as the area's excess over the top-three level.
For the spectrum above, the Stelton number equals 141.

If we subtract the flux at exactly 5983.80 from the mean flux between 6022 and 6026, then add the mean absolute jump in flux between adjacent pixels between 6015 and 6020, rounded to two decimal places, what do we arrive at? 0.32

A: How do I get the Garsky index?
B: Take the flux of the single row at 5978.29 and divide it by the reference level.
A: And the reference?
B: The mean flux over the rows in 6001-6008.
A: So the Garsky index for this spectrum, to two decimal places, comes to 1.02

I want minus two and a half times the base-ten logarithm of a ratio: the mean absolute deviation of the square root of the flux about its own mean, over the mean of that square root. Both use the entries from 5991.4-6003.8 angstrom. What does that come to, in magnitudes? 5.41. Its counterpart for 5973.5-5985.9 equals 6.45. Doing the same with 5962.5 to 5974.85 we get 5.52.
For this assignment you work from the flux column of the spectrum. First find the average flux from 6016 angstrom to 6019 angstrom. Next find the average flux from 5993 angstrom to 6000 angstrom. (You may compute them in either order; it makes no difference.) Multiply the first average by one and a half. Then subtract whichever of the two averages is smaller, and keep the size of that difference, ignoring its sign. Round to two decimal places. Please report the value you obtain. 8.98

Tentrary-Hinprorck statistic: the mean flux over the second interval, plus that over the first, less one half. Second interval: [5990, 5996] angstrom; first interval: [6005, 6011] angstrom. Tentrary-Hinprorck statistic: 27.4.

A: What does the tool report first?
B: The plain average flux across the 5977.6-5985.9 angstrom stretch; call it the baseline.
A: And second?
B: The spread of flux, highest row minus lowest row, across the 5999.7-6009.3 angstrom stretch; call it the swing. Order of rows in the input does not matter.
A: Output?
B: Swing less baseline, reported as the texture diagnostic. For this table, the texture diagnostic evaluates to -14.0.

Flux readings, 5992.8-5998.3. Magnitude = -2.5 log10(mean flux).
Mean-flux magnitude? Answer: -2.83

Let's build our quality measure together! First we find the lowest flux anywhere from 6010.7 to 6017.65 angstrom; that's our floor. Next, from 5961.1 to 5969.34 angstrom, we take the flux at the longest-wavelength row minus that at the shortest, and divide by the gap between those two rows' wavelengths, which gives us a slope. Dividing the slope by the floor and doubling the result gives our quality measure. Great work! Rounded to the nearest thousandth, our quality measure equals 0.011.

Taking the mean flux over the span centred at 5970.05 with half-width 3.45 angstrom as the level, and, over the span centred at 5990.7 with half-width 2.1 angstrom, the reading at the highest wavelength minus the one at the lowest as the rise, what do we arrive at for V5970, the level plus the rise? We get 14.8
